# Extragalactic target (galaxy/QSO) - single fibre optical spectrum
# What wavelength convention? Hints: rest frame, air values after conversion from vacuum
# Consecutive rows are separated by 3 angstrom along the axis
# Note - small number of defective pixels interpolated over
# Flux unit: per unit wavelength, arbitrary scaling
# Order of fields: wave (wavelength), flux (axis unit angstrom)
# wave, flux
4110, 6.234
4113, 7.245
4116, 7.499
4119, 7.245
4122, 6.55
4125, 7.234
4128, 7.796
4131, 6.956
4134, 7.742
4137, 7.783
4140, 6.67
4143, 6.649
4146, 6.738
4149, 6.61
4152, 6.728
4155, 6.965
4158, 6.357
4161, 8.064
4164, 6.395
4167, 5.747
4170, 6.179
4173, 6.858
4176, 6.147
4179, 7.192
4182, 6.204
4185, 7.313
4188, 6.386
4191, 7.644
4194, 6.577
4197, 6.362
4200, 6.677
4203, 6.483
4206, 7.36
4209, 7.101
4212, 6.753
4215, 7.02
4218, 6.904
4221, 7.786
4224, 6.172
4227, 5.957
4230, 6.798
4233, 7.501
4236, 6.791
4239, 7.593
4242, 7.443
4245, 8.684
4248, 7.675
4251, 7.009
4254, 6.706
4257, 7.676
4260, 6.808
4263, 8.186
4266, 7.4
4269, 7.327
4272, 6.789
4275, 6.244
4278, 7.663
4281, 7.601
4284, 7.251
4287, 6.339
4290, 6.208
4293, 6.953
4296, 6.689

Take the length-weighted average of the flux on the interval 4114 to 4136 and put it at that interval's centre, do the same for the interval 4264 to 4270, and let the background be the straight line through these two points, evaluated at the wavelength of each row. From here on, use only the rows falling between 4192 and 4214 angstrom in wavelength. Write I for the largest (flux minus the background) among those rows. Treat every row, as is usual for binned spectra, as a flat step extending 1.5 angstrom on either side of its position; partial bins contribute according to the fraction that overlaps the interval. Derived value -0.02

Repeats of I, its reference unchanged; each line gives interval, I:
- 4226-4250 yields 1.27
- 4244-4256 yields 1.27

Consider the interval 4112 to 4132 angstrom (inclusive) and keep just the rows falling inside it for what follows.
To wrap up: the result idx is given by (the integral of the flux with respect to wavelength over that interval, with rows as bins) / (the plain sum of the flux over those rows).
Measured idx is 2.9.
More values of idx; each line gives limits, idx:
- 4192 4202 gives 3.4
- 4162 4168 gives 3.1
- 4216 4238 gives 3.2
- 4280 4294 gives 2.8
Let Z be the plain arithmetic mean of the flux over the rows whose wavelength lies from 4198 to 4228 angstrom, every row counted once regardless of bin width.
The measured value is 6.82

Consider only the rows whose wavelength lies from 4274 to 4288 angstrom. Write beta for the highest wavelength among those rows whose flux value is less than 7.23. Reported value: 4287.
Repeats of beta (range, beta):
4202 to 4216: 4215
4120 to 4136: 4131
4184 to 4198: 4197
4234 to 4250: 4236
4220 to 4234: 4230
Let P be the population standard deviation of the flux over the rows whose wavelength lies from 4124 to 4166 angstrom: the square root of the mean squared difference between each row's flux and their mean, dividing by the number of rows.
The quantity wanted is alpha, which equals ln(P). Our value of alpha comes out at -0.59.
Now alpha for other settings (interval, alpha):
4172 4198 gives -0.68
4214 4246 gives -0.31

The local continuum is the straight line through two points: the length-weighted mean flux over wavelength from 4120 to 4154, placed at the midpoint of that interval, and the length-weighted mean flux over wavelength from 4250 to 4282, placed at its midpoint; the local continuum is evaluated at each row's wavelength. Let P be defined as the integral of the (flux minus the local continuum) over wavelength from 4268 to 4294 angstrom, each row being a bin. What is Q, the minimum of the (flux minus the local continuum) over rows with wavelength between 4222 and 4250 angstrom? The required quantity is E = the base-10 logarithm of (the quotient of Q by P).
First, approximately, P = -8.2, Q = -1.2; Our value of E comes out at -0.83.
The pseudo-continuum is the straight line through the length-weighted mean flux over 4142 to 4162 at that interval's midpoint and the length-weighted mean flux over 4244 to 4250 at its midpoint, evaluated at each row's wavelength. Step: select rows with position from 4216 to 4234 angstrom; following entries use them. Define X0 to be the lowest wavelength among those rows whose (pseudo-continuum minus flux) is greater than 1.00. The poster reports 4224 angstrom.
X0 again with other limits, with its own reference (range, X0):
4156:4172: 4167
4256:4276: 4260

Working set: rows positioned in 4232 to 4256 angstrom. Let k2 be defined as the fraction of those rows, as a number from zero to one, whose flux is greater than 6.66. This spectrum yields 1.00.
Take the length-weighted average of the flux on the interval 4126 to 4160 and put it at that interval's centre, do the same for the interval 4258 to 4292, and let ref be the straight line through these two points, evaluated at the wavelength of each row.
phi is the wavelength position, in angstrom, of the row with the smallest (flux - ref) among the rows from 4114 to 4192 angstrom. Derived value 4167 angstrom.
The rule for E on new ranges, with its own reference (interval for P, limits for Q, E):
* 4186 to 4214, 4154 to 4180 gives -0.80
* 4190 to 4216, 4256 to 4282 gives -0.84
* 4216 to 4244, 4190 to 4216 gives -0.72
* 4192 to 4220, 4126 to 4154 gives -1.27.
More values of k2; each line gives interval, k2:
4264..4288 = 0.75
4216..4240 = 0.75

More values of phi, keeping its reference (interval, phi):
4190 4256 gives 4227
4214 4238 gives 4227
